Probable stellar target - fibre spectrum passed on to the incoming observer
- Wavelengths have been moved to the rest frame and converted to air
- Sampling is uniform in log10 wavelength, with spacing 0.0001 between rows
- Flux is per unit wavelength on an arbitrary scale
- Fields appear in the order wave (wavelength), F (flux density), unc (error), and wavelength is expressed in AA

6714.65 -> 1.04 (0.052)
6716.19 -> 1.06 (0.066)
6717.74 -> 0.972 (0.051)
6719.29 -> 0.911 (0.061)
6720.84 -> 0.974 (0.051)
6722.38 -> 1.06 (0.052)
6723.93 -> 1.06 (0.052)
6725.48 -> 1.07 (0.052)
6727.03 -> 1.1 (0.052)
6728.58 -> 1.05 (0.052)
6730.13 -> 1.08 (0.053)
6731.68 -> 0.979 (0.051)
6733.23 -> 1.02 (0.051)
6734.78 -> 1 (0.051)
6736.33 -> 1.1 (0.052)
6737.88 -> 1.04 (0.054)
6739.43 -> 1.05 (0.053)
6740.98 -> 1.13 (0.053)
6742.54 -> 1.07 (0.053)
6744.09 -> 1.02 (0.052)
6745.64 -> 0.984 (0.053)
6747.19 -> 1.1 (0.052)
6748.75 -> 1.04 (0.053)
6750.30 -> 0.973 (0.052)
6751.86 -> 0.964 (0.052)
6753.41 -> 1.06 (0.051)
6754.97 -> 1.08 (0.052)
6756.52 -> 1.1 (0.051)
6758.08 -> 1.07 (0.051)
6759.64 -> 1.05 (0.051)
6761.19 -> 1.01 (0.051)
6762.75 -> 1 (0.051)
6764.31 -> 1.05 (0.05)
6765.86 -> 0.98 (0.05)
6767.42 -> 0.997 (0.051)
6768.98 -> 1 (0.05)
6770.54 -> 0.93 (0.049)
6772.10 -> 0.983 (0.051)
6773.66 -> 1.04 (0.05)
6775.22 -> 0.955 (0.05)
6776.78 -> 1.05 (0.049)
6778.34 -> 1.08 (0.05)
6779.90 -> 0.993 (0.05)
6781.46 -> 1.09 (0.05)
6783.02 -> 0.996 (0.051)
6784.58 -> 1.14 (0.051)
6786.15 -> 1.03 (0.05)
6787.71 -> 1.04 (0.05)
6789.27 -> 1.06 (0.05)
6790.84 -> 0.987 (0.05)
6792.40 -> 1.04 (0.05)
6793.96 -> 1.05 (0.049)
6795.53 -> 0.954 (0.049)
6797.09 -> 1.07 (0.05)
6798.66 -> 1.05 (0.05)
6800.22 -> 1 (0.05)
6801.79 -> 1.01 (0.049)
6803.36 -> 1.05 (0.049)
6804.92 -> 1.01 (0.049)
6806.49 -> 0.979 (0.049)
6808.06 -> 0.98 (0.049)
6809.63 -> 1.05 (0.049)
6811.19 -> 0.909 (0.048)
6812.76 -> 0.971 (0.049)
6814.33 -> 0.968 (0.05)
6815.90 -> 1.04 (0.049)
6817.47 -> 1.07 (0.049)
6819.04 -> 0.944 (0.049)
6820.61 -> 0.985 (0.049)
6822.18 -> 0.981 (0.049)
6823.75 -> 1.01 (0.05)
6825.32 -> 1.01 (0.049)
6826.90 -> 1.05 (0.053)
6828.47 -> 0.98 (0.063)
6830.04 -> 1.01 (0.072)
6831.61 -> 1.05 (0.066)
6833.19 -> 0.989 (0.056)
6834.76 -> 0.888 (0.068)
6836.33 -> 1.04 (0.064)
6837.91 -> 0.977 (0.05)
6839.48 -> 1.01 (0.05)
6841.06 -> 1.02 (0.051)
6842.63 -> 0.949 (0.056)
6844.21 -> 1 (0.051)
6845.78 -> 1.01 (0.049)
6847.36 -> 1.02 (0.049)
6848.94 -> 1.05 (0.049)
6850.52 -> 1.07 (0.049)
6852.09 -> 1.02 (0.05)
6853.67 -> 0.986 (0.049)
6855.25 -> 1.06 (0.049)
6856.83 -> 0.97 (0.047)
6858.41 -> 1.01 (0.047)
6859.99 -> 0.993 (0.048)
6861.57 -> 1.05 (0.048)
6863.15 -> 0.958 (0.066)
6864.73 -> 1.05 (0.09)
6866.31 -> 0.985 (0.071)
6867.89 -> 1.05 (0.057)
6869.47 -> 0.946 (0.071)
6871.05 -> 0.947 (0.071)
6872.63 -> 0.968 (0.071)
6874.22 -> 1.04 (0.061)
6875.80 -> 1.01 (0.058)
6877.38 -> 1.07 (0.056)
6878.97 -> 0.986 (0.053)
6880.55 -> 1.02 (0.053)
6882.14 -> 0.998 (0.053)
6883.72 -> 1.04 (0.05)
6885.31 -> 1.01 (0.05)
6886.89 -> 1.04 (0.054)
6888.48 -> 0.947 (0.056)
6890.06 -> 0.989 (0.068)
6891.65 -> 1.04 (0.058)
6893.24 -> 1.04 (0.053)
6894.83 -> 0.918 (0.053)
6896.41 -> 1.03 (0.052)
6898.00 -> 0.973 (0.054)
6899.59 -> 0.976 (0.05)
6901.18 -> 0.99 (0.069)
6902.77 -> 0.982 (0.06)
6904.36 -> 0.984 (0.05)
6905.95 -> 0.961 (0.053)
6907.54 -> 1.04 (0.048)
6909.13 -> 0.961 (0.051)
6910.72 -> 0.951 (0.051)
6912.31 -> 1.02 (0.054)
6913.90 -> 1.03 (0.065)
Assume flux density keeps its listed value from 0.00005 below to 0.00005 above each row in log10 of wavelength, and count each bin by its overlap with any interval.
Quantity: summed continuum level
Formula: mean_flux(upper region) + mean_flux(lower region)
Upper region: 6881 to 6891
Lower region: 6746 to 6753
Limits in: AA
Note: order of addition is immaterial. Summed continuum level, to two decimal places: 2.02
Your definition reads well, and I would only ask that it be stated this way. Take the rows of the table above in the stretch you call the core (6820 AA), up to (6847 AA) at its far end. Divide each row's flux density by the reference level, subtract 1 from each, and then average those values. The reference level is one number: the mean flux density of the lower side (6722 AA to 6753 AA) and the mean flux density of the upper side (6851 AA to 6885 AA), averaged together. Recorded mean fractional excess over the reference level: -0.028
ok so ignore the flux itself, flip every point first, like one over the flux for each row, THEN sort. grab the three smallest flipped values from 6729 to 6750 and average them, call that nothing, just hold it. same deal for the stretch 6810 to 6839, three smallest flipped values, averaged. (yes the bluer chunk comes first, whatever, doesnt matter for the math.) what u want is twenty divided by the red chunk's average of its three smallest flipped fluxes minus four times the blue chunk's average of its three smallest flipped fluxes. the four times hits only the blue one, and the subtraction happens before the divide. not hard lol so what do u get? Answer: -7.53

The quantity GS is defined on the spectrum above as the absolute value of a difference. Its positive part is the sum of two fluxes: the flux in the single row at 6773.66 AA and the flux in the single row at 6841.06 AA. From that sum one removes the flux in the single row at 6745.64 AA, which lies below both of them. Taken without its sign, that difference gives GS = 1.08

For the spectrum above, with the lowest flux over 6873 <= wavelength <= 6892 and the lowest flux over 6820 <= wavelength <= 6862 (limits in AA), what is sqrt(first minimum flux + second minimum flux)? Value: 1.355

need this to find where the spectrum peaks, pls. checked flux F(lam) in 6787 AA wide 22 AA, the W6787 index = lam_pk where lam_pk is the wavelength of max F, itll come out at 6784.58 AA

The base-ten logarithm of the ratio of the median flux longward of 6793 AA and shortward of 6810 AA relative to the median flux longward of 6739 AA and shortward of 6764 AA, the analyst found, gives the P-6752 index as -0.017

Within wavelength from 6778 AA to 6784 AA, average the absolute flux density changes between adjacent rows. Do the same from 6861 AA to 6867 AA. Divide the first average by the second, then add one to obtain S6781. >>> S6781 2.1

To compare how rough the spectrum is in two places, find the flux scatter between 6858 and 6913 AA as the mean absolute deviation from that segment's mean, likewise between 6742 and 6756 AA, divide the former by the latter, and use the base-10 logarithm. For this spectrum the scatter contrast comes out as -0.11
